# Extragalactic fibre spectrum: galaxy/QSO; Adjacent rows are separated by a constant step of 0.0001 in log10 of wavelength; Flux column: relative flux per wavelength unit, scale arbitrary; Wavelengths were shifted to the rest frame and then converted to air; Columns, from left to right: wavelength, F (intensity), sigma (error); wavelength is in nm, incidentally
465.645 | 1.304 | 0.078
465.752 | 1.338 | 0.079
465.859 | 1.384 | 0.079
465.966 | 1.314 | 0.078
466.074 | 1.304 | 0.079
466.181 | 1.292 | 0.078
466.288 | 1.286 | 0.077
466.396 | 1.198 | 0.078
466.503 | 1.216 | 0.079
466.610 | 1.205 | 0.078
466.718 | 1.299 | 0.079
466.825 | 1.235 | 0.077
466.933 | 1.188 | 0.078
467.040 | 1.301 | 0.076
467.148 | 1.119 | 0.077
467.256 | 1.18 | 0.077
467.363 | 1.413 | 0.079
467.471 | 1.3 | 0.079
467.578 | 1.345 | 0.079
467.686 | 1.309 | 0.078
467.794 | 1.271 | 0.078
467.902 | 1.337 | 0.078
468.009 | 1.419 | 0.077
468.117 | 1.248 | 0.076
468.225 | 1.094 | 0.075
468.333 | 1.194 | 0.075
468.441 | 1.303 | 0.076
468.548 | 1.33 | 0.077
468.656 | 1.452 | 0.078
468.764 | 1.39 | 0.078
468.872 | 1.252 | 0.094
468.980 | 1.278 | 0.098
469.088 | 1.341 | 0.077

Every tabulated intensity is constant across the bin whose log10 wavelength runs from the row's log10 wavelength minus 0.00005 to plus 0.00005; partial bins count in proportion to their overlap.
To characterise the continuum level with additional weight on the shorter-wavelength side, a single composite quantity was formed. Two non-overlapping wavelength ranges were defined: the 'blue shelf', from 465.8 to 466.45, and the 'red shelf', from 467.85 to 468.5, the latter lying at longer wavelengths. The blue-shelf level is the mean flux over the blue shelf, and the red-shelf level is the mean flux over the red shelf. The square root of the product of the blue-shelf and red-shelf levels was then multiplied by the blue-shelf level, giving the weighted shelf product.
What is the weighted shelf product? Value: 1.66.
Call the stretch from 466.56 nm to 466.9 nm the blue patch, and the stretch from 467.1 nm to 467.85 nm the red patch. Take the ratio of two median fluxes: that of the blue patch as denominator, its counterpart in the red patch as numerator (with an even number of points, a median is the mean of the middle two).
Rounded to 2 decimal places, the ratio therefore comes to 1.05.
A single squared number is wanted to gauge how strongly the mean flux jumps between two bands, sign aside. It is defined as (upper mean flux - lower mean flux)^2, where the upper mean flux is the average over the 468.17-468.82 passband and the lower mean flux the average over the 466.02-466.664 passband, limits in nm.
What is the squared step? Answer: 0.0019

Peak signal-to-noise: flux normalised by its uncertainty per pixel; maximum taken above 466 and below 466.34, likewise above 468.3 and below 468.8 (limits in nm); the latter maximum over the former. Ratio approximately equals 1.11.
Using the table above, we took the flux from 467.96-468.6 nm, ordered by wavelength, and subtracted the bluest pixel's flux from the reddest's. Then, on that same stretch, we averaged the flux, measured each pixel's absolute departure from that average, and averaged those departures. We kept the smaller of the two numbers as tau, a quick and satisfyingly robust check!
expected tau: -0.089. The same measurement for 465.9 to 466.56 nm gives -0.098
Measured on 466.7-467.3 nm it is -0.119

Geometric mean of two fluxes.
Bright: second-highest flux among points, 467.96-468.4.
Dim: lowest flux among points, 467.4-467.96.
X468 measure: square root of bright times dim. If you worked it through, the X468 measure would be 1.26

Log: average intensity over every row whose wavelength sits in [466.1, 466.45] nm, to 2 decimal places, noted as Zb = 1.26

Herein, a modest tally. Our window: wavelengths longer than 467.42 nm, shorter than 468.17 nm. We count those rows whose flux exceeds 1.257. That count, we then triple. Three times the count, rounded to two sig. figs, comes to 18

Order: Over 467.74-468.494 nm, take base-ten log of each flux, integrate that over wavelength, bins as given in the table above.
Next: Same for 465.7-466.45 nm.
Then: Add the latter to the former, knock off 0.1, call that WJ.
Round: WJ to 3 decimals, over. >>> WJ 0.062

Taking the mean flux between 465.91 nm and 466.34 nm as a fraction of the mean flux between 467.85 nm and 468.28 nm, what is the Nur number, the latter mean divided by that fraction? 1.25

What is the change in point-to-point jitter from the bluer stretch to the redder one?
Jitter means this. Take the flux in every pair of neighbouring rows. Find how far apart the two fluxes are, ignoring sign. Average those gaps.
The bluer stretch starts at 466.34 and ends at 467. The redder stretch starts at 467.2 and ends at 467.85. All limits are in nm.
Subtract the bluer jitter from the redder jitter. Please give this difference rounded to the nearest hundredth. 0.05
